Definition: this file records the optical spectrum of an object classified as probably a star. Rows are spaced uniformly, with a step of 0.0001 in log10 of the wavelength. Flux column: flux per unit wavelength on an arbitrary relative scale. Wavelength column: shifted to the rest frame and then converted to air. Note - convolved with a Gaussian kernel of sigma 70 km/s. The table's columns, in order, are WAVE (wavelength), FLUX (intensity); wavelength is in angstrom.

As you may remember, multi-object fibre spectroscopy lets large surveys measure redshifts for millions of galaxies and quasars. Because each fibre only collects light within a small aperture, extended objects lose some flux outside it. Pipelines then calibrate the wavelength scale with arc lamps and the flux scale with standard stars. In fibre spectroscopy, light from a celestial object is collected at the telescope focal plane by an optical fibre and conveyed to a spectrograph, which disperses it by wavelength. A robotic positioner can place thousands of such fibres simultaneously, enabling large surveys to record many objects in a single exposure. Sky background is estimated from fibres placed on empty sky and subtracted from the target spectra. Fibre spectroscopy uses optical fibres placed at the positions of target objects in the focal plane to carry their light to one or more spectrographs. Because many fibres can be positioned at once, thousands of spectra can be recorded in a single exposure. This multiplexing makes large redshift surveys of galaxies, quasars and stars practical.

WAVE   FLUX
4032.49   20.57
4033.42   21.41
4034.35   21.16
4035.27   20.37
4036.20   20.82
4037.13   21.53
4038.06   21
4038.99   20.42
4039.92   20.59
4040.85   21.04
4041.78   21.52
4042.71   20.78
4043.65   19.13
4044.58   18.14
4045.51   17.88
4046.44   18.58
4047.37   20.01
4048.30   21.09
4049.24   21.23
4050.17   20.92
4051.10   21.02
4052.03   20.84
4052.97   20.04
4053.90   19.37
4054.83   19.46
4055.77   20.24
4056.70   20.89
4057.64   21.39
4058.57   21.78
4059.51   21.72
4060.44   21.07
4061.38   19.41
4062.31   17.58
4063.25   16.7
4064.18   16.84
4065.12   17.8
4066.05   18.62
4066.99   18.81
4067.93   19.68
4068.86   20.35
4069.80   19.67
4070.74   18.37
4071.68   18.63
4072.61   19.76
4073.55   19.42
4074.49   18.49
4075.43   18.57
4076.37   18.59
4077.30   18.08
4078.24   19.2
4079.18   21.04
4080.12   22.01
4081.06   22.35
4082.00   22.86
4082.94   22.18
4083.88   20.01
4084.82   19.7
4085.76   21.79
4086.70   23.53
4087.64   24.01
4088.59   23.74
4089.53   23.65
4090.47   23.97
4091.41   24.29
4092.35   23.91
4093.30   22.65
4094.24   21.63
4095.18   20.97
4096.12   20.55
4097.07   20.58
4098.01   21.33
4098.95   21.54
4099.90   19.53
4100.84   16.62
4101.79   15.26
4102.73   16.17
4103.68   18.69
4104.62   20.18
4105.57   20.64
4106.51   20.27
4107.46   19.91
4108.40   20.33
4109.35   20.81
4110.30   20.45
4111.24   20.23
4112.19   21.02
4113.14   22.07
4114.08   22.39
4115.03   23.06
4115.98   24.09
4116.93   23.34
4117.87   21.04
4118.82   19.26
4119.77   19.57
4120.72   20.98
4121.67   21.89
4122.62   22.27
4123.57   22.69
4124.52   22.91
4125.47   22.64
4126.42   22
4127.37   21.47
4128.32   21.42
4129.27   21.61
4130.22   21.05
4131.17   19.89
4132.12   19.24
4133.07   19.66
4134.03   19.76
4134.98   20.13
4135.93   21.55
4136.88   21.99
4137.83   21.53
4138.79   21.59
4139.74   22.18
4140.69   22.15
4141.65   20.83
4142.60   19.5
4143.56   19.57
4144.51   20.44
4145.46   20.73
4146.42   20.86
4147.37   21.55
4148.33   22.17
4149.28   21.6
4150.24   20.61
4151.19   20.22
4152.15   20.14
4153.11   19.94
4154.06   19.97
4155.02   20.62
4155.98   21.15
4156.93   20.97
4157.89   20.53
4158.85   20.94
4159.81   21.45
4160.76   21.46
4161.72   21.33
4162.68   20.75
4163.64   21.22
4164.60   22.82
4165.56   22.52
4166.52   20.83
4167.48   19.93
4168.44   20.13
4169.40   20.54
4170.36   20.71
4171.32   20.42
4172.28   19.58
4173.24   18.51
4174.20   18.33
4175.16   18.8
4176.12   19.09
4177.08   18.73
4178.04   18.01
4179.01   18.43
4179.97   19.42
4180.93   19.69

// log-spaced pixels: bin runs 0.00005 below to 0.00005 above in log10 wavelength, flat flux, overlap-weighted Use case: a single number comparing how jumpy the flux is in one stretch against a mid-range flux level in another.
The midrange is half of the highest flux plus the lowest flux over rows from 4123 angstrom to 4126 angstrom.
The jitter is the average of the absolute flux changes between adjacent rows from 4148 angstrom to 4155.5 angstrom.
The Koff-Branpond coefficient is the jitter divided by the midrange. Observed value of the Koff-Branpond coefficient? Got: 0.018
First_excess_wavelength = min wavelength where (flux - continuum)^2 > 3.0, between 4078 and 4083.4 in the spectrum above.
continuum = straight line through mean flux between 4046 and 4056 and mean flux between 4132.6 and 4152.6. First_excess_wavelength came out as 4081.06 angstrom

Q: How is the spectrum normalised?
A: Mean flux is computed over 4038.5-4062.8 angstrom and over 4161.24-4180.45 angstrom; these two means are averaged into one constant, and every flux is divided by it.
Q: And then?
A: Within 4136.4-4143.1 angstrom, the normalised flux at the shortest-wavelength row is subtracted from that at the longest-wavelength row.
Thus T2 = -0.12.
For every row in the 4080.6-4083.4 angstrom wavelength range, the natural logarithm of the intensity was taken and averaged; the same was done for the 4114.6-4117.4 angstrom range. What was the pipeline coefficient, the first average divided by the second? 0.99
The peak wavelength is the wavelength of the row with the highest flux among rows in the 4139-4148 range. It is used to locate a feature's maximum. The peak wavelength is 4139.74 angstrom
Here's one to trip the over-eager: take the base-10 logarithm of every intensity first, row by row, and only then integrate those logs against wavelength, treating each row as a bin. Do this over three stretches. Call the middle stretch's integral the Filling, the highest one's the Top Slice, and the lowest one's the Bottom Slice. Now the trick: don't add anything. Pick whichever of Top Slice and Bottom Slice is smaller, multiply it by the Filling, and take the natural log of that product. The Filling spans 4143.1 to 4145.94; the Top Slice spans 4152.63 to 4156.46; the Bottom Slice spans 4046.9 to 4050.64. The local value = 2.9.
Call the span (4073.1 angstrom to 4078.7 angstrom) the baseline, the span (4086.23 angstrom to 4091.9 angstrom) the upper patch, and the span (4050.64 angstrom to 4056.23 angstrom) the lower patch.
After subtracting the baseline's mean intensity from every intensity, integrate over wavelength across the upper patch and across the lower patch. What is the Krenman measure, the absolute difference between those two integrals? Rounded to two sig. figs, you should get 21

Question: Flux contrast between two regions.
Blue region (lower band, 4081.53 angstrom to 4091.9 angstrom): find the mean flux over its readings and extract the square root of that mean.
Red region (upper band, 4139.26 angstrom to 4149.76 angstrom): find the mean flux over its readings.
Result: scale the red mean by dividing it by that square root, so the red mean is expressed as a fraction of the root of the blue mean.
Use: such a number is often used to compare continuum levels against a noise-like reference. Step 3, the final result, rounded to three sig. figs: 4.42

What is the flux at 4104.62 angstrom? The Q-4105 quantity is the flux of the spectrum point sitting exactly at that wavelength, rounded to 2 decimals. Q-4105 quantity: 20.18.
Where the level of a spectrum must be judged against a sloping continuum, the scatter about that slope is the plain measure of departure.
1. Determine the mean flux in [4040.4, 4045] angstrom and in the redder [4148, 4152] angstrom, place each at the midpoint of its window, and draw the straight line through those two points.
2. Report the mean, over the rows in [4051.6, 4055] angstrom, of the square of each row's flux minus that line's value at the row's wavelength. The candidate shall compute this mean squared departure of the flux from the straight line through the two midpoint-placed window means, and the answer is 0.4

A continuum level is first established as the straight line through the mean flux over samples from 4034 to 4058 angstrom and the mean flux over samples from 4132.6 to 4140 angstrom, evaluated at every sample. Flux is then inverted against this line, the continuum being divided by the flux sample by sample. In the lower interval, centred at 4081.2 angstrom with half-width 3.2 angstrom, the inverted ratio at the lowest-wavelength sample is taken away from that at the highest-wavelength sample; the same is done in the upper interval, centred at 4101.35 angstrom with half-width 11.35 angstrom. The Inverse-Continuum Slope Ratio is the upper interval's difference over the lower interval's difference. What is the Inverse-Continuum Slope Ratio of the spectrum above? -3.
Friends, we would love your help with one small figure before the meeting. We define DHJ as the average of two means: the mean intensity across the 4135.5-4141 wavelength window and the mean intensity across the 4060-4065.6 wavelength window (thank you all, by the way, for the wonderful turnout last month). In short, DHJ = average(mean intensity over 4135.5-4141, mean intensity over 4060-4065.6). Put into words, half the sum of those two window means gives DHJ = 20.0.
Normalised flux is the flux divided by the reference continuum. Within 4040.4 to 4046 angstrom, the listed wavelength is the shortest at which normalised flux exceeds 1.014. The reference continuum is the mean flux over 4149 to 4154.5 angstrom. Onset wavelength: 4040.85 angstrom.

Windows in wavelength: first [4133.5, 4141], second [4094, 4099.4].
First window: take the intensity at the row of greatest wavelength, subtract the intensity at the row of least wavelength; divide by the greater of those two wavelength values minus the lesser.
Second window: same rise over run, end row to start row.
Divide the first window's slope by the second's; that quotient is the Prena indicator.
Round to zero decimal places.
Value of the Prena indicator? -19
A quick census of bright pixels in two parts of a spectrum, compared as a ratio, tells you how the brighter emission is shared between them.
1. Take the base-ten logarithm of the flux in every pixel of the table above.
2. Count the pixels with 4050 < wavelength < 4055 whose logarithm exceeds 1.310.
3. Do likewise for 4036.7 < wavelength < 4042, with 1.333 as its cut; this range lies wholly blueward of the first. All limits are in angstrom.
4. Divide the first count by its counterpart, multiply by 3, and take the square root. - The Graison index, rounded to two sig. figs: 3.0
